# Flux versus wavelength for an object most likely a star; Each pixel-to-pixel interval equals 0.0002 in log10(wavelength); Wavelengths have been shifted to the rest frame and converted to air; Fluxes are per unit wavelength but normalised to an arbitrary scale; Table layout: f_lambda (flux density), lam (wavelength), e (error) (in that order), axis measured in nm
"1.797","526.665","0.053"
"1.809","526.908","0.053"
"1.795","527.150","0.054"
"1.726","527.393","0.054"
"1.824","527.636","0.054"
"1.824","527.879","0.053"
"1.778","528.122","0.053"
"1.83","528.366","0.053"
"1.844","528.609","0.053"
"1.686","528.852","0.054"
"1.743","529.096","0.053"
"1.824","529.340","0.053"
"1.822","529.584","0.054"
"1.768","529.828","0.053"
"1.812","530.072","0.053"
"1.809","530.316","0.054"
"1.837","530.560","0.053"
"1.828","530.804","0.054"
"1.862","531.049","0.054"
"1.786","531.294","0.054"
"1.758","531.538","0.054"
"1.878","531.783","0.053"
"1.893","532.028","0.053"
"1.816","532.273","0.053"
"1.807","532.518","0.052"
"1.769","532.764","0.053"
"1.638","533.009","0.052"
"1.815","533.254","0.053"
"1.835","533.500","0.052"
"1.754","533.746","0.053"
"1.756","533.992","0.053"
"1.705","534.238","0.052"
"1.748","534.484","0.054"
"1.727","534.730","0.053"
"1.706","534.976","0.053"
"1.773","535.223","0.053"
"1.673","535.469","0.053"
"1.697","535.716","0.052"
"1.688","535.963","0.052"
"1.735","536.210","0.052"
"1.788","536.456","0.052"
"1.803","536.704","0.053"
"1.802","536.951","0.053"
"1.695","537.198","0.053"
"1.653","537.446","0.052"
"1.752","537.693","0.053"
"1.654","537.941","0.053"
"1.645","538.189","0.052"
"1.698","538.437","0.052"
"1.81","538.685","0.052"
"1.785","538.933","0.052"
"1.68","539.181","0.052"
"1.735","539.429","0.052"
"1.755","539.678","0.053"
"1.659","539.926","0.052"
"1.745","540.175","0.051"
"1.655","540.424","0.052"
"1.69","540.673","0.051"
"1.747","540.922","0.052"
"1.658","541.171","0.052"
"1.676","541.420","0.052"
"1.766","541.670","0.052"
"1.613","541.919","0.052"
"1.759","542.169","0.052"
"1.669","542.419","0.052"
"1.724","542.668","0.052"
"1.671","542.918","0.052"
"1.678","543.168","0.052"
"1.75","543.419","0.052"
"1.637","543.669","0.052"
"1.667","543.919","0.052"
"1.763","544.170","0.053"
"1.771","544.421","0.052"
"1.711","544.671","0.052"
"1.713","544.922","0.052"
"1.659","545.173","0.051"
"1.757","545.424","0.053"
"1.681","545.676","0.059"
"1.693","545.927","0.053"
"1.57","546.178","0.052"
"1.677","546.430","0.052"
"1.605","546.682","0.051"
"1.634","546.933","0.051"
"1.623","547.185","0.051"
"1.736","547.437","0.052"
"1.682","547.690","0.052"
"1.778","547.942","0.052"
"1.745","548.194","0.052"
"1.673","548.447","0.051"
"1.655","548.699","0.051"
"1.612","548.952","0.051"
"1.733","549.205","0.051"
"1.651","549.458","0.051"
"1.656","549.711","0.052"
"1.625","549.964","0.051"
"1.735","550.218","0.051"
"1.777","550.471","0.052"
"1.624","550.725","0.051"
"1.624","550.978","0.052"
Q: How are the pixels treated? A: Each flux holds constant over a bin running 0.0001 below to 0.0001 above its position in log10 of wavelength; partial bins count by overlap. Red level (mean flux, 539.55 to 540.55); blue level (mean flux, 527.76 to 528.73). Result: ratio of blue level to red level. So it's 1.07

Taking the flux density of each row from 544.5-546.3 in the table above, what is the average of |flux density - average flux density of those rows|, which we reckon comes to 0.040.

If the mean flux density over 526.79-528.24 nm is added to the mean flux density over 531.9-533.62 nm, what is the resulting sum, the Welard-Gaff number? 3.59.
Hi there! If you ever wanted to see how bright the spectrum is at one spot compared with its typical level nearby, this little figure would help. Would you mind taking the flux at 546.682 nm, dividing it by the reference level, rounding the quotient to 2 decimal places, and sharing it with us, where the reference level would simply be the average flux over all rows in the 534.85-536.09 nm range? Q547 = 0.94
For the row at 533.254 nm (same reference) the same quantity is 1.06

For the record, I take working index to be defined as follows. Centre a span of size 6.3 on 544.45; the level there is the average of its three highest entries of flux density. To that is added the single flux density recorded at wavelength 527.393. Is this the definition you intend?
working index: 3.49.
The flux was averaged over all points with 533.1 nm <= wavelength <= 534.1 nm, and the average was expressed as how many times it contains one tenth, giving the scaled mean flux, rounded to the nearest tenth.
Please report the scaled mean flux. 17.9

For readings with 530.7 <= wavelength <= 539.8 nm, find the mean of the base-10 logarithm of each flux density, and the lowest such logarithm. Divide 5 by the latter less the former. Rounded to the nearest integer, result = -170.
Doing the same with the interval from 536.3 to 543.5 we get -191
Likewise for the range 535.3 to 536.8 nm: -344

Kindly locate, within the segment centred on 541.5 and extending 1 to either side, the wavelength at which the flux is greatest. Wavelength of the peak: 541.670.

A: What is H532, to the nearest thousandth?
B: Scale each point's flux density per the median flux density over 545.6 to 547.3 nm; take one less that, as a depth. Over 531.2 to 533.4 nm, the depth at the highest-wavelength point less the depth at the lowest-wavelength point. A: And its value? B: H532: -0.018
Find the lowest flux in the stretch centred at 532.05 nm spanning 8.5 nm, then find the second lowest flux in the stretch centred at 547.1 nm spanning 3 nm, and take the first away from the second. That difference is -0.033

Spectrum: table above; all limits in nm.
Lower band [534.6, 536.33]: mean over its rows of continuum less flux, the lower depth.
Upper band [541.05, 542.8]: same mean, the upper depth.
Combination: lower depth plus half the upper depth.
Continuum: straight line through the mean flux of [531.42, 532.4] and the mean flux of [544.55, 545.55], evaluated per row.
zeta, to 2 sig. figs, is 0.11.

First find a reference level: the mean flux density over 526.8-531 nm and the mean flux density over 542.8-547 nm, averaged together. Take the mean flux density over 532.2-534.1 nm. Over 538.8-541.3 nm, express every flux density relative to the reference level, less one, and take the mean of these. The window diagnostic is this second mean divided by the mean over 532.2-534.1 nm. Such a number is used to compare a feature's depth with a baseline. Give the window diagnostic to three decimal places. -0.010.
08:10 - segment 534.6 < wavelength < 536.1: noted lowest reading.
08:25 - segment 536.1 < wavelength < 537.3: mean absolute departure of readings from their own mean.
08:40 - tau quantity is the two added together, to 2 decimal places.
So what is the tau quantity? 1.71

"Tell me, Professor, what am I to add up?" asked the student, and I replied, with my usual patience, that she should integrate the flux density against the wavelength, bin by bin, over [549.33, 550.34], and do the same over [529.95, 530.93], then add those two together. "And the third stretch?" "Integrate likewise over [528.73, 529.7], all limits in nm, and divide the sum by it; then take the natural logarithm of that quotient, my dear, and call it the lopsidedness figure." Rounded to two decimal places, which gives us 0.70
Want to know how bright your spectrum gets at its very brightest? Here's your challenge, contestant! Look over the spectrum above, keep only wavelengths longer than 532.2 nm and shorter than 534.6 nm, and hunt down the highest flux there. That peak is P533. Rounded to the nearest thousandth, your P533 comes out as 1.835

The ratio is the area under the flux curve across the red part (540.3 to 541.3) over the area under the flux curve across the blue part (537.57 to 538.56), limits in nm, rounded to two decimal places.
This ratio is 1.01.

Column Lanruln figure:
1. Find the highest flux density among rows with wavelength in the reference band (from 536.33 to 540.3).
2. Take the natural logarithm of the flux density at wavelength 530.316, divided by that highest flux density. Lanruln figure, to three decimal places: -0.001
